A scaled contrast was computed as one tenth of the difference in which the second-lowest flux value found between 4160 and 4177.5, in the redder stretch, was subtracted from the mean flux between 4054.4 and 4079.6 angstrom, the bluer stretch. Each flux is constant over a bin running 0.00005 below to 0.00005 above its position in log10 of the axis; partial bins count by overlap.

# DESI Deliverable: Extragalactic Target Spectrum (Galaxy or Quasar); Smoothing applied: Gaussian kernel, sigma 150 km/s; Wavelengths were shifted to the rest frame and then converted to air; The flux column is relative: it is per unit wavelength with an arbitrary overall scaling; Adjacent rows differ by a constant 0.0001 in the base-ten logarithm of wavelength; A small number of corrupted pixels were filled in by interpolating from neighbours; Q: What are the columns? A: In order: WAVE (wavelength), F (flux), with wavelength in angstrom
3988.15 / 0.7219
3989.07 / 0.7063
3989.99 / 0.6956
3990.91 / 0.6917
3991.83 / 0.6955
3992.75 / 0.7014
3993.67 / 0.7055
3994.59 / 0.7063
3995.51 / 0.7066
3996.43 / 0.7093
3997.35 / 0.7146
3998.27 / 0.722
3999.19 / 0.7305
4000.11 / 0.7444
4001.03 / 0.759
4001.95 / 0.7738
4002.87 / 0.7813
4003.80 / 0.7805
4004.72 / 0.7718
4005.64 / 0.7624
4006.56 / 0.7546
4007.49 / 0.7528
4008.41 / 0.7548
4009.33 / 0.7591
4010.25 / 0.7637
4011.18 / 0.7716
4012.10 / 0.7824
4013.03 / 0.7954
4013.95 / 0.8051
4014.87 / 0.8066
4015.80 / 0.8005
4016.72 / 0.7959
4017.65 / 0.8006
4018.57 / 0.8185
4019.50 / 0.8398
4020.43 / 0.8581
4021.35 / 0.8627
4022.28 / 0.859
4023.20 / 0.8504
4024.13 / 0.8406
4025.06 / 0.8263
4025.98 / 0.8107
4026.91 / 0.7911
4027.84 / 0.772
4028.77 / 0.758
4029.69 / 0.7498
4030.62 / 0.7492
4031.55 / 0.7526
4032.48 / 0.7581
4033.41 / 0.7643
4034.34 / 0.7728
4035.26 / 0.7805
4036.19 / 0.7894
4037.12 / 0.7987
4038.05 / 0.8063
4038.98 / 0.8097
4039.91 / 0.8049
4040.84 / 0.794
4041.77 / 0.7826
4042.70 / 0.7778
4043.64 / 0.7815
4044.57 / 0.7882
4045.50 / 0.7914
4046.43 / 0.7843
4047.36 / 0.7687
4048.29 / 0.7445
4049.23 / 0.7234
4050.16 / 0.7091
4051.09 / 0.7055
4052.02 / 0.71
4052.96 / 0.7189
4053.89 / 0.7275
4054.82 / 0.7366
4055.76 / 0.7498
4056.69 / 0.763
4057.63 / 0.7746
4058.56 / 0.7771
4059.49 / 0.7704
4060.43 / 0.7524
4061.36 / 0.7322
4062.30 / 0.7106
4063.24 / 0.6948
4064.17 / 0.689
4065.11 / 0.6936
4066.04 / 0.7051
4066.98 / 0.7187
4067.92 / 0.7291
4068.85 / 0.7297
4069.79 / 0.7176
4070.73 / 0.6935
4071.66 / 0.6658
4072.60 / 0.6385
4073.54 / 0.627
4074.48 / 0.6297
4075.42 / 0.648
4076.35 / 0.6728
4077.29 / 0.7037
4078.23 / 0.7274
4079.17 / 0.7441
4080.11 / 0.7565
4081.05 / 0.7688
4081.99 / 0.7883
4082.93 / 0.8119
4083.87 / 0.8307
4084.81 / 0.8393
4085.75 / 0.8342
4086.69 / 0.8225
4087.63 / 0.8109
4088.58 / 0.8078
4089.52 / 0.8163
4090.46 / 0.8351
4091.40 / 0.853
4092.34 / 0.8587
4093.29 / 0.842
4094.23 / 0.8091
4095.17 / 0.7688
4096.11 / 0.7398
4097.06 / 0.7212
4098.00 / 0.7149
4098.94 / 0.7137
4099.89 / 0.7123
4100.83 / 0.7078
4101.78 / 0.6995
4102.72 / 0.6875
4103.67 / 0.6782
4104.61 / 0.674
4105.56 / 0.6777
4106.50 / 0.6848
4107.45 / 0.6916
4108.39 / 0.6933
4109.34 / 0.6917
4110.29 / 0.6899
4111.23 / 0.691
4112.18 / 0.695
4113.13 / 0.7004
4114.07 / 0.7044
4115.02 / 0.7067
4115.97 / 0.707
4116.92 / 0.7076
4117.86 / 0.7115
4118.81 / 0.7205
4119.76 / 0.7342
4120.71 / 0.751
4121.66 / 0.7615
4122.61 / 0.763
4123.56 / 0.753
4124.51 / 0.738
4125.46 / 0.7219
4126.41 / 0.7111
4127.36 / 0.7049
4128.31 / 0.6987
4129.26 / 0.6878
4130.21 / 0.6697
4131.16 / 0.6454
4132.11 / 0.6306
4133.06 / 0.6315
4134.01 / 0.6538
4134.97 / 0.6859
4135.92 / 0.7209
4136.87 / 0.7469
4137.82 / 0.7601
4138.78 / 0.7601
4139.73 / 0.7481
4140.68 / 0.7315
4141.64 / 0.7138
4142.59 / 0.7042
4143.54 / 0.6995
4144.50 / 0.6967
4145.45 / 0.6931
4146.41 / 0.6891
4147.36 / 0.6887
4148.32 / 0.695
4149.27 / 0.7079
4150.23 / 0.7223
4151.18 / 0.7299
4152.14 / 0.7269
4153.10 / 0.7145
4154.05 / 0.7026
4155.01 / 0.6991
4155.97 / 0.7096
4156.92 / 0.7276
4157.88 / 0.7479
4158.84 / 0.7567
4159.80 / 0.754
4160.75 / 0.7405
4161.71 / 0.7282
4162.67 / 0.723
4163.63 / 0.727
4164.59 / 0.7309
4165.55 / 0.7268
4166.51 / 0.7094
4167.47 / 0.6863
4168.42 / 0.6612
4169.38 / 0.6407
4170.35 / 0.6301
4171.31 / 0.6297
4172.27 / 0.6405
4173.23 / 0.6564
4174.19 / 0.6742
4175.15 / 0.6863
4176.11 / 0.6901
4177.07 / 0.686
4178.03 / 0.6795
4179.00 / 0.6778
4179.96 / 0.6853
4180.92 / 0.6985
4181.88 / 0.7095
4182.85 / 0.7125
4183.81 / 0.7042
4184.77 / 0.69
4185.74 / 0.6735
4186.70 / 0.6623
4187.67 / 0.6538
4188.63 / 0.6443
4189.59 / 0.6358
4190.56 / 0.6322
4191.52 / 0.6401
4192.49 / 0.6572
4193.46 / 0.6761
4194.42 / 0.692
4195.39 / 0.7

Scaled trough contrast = 0.0081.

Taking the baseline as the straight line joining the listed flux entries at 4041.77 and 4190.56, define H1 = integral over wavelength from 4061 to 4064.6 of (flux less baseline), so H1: -0.20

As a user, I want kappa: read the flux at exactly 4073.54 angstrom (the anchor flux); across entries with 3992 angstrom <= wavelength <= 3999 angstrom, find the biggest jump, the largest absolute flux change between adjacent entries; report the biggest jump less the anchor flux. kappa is -0.620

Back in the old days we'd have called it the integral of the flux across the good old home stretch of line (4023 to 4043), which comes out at 16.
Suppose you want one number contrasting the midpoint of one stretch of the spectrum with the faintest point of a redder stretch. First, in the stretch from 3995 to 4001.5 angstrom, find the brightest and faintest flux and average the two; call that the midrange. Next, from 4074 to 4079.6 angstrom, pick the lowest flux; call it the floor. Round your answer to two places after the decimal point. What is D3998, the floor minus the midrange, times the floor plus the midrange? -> -0.14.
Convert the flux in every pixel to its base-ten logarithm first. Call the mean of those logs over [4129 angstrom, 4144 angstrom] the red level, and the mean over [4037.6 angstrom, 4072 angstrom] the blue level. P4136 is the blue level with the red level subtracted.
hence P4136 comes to 0.027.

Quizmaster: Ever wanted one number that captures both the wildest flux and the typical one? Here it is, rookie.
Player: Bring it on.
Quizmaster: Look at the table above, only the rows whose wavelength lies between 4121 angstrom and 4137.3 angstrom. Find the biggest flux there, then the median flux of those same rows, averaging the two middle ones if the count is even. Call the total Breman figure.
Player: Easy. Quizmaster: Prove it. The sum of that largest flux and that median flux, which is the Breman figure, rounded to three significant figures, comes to 1.47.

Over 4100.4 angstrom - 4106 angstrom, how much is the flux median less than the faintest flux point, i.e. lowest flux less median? -0.009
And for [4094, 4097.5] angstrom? -0.033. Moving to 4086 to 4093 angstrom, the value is -0.015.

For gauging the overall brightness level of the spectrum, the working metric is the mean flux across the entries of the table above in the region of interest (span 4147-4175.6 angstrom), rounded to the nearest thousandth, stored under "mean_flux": 0.702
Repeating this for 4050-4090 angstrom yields 0.736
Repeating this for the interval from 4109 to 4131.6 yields 0.711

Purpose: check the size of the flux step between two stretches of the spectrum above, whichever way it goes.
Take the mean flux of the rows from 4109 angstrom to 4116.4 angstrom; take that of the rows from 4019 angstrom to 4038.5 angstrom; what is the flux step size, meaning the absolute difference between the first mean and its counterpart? 0.10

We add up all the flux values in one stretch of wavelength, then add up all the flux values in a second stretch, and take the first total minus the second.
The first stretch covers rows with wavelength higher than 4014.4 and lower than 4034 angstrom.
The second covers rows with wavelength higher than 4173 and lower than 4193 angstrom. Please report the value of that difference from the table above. 2.7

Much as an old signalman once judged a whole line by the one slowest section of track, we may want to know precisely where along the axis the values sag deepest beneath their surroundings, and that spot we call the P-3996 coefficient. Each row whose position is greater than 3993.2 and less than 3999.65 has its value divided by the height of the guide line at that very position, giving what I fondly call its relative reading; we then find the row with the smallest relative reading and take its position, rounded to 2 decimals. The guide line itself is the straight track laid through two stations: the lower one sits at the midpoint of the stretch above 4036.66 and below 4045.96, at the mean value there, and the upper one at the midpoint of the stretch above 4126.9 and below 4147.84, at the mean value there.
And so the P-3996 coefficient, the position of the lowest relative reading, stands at 3993.67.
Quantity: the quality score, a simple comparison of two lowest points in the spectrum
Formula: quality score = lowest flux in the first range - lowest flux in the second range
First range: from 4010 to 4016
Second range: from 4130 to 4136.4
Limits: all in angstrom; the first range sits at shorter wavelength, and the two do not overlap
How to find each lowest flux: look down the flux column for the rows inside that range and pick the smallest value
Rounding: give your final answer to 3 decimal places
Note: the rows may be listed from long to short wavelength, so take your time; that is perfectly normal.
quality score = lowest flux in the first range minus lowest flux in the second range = 0.133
